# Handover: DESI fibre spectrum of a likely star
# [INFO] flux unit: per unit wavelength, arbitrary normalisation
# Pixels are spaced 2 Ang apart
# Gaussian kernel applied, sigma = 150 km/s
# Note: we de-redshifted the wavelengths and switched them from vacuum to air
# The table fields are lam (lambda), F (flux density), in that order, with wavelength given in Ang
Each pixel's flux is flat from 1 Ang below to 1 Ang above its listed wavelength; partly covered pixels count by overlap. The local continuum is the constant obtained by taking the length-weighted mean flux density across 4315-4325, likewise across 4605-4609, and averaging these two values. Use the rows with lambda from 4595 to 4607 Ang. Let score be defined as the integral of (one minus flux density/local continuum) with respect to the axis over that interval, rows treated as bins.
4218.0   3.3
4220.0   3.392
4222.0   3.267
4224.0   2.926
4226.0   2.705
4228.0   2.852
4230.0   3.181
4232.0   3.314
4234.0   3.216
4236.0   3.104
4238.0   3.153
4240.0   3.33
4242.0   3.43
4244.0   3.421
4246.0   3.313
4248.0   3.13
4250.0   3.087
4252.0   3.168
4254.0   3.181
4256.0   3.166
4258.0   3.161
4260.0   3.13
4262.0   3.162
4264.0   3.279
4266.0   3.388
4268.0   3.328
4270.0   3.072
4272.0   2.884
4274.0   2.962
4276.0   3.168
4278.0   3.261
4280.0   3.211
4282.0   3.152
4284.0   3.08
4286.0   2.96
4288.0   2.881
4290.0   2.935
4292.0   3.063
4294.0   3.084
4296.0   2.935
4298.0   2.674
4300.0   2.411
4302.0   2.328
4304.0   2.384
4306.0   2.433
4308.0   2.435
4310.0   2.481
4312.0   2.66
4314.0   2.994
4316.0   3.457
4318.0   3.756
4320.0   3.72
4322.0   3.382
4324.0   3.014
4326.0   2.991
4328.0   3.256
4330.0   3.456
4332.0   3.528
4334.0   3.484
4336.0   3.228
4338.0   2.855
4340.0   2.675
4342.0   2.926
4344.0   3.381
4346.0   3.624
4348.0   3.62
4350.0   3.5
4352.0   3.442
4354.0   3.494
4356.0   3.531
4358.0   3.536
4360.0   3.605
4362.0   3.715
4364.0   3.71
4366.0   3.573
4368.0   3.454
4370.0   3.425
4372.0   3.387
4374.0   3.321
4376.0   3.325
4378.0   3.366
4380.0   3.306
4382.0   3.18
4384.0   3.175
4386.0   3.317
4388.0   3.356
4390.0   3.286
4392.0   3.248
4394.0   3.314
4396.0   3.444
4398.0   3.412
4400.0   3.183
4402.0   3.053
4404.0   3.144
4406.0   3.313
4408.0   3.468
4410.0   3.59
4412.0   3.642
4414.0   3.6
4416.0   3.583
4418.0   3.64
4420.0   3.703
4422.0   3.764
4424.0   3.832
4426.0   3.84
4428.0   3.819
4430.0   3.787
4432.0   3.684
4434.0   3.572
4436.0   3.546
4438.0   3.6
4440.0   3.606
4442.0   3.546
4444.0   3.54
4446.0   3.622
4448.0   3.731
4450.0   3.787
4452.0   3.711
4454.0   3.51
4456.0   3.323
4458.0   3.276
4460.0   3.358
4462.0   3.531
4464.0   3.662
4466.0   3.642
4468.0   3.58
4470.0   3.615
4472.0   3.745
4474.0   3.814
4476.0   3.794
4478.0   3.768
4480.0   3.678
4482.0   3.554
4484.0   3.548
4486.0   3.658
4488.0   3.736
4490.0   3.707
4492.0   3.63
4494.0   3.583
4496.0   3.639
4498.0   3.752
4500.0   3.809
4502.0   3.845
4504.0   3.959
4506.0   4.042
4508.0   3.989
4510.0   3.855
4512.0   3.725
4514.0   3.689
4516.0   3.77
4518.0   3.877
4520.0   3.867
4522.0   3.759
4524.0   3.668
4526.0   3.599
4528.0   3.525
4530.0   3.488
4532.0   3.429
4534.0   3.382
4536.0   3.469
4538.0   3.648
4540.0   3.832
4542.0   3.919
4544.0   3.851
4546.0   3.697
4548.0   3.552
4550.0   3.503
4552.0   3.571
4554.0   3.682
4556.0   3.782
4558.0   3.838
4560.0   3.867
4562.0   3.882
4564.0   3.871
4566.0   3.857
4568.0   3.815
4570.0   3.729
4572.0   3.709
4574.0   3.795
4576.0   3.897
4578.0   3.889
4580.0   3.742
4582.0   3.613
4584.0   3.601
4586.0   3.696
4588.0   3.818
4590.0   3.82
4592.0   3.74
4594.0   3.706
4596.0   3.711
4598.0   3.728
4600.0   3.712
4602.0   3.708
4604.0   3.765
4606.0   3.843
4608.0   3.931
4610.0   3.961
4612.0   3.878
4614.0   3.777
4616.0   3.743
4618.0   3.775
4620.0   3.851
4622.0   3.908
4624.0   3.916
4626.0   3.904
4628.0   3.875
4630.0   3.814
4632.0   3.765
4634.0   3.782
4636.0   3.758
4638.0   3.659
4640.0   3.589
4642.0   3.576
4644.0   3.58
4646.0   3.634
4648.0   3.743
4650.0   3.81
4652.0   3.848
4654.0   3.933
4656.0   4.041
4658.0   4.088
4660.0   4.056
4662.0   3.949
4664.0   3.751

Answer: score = -0.2 Ang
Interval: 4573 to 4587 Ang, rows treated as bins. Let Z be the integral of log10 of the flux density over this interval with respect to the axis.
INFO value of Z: 8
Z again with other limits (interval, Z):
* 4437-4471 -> 19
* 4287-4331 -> 20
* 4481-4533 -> 30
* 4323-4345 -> 11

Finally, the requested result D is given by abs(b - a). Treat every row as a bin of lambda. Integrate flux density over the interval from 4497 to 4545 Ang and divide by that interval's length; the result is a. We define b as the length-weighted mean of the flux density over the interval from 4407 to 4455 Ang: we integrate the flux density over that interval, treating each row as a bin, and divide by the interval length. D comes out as 0.08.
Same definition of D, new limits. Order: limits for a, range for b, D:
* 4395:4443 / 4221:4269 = 0.37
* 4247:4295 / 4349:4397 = 0.30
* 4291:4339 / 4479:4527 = 0.75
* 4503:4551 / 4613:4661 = 0.10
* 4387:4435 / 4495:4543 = 0.22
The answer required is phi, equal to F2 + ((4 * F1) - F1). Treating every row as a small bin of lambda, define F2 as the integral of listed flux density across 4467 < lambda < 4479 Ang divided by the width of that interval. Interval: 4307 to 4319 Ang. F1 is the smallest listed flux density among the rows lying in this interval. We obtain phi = 11.0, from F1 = 2.435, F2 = 3.72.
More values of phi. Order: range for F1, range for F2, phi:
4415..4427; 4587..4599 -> 14.5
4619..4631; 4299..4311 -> 13.9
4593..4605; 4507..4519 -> 14.9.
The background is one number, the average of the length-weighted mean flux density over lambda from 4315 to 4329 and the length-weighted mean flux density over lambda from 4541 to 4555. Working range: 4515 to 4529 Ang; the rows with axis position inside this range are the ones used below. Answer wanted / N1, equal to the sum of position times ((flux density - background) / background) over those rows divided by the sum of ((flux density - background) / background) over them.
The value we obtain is 4519.9 Ang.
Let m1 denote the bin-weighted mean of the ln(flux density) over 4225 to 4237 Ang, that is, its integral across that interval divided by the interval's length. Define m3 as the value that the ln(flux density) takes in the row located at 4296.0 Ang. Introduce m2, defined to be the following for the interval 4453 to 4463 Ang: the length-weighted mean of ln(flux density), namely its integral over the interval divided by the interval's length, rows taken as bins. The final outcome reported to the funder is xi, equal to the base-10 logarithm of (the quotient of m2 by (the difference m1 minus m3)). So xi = 1.49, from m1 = 1.12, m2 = 1.22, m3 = 1.08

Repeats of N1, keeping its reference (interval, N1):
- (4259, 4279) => 4269.6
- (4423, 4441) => 4428.9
